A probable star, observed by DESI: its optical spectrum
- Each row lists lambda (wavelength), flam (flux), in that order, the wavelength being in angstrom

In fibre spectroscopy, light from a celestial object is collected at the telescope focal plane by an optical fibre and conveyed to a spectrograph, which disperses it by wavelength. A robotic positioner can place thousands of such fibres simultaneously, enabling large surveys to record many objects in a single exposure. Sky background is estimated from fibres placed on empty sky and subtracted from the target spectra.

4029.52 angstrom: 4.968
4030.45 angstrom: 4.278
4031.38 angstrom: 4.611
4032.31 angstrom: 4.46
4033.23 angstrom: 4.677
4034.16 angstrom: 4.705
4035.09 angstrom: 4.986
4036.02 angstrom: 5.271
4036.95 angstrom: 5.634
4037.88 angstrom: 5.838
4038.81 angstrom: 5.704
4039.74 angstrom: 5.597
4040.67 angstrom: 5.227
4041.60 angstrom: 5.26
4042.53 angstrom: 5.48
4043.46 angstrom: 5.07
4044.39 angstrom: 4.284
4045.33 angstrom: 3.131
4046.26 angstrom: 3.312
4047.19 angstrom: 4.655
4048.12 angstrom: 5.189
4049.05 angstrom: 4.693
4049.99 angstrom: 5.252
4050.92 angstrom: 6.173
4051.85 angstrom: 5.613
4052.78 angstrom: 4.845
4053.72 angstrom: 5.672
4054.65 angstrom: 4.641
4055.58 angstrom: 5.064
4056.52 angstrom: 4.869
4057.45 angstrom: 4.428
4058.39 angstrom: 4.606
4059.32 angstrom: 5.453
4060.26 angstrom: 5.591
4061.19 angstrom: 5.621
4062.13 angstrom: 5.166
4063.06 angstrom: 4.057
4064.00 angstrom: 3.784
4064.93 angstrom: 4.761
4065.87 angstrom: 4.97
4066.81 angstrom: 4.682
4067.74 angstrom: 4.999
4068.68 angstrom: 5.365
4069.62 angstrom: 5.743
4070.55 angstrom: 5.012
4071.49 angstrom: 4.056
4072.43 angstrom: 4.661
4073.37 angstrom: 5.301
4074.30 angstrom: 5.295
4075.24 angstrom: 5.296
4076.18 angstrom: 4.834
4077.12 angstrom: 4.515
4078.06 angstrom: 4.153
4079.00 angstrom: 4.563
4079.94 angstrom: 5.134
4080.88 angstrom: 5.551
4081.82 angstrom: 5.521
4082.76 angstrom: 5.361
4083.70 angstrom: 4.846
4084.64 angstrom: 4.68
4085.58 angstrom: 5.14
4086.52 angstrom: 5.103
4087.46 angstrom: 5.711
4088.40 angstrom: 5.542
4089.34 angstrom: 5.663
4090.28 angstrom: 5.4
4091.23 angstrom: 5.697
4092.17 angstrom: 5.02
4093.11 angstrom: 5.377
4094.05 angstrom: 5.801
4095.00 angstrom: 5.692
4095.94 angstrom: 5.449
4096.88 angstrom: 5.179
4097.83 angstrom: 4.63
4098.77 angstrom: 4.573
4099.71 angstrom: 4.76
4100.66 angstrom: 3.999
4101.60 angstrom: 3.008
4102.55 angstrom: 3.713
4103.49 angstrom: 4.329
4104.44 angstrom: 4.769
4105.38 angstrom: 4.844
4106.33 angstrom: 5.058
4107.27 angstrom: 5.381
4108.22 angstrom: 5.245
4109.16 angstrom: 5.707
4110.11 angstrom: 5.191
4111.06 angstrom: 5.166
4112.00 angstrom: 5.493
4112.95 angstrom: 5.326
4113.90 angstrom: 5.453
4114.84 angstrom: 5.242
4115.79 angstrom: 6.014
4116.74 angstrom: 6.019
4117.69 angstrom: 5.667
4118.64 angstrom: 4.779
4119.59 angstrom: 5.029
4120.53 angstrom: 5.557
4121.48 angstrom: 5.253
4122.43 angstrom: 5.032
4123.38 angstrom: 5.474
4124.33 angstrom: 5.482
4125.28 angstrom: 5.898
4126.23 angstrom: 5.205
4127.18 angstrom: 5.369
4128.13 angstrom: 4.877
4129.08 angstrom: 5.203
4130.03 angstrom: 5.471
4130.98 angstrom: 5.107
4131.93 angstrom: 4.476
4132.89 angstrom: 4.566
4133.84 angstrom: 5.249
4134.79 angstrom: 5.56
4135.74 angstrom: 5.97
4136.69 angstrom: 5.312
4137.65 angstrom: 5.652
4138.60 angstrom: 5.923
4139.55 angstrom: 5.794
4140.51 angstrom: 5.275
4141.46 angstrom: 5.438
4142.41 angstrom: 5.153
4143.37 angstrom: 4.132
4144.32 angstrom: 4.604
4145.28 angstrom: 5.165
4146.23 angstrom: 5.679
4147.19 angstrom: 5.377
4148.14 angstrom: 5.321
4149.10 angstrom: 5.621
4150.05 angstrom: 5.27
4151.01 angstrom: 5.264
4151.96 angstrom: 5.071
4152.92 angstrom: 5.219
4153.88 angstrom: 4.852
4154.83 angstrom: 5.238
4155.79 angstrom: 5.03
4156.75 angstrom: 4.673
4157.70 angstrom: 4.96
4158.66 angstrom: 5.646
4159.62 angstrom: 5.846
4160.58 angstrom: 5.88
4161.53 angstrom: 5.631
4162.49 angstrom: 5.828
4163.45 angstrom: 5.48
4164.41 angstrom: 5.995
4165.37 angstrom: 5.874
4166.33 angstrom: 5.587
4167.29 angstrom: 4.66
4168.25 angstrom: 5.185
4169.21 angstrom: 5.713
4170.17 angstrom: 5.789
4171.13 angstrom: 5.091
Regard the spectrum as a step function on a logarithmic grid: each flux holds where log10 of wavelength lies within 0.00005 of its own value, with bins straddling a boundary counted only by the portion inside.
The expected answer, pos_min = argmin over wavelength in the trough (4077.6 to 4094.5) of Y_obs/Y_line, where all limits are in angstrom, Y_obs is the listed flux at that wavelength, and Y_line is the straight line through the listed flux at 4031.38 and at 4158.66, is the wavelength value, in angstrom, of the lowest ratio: 4078.06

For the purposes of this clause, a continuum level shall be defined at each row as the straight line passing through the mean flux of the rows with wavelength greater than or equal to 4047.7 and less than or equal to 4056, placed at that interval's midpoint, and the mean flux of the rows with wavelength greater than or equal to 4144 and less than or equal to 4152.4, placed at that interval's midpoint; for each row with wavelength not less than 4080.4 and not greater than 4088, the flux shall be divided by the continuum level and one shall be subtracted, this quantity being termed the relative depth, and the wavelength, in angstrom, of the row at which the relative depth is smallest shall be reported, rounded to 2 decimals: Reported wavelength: 4084.64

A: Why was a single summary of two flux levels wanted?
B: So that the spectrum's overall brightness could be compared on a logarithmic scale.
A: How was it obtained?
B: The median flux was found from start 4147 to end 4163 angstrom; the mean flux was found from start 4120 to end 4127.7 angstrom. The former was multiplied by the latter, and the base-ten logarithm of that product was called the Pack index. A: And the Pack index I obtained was 1.45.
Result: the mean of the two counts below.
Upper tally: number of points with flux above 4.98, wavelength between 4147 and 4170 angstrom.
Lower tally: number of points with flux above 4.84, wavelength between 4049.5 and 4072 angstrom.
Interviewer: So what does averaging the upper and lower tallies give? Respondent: 18.0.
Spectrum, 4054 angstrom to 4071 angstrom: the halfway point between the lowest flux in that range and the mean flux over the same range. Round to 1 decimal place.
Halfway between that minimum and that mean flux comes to 4.4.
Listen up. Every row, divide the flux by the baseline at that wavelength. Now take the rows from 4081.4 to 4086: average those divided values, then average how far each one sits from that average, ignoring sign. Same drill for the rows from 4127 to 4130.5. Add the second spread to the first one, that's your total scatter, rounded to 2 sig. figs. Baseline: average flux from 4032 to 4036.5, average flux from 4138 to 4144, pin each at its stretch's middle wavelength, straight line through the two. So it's 0.092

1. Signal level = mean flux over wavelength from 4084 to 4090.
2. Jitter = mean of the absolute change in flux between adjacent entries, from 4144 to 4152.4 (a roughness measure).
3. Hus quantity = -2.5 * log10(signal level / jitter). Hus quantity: -3.17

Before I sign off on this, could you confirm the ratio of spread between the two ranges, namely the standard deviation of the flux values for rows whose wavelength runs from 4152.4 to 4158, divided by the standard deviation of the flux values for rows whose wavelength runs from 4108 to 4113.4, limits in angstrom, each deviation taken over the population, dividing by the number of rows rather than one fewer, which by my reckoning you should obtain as 1.0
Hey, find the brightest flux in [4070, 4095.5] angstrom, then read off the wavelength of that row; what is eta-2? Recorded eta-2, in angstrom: 4094.05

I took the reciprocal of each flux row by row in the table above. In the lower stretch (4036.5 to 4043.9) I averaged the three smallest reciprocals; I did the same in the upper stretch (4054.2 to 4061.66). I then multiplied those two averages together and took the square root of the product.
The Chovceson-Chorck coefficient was 0.177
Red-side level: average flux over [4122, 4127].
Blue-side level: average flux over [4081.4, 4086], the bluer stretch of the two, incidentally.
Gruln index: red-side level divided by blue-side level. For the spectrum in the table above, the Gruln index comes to 1.06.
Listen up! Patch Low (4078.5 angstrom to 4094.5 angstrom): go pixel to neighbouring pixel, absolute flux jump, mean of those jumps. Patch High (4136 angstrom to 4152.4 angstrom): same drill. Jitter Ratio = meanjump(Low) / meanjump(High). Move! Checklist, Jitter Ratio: 1.0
